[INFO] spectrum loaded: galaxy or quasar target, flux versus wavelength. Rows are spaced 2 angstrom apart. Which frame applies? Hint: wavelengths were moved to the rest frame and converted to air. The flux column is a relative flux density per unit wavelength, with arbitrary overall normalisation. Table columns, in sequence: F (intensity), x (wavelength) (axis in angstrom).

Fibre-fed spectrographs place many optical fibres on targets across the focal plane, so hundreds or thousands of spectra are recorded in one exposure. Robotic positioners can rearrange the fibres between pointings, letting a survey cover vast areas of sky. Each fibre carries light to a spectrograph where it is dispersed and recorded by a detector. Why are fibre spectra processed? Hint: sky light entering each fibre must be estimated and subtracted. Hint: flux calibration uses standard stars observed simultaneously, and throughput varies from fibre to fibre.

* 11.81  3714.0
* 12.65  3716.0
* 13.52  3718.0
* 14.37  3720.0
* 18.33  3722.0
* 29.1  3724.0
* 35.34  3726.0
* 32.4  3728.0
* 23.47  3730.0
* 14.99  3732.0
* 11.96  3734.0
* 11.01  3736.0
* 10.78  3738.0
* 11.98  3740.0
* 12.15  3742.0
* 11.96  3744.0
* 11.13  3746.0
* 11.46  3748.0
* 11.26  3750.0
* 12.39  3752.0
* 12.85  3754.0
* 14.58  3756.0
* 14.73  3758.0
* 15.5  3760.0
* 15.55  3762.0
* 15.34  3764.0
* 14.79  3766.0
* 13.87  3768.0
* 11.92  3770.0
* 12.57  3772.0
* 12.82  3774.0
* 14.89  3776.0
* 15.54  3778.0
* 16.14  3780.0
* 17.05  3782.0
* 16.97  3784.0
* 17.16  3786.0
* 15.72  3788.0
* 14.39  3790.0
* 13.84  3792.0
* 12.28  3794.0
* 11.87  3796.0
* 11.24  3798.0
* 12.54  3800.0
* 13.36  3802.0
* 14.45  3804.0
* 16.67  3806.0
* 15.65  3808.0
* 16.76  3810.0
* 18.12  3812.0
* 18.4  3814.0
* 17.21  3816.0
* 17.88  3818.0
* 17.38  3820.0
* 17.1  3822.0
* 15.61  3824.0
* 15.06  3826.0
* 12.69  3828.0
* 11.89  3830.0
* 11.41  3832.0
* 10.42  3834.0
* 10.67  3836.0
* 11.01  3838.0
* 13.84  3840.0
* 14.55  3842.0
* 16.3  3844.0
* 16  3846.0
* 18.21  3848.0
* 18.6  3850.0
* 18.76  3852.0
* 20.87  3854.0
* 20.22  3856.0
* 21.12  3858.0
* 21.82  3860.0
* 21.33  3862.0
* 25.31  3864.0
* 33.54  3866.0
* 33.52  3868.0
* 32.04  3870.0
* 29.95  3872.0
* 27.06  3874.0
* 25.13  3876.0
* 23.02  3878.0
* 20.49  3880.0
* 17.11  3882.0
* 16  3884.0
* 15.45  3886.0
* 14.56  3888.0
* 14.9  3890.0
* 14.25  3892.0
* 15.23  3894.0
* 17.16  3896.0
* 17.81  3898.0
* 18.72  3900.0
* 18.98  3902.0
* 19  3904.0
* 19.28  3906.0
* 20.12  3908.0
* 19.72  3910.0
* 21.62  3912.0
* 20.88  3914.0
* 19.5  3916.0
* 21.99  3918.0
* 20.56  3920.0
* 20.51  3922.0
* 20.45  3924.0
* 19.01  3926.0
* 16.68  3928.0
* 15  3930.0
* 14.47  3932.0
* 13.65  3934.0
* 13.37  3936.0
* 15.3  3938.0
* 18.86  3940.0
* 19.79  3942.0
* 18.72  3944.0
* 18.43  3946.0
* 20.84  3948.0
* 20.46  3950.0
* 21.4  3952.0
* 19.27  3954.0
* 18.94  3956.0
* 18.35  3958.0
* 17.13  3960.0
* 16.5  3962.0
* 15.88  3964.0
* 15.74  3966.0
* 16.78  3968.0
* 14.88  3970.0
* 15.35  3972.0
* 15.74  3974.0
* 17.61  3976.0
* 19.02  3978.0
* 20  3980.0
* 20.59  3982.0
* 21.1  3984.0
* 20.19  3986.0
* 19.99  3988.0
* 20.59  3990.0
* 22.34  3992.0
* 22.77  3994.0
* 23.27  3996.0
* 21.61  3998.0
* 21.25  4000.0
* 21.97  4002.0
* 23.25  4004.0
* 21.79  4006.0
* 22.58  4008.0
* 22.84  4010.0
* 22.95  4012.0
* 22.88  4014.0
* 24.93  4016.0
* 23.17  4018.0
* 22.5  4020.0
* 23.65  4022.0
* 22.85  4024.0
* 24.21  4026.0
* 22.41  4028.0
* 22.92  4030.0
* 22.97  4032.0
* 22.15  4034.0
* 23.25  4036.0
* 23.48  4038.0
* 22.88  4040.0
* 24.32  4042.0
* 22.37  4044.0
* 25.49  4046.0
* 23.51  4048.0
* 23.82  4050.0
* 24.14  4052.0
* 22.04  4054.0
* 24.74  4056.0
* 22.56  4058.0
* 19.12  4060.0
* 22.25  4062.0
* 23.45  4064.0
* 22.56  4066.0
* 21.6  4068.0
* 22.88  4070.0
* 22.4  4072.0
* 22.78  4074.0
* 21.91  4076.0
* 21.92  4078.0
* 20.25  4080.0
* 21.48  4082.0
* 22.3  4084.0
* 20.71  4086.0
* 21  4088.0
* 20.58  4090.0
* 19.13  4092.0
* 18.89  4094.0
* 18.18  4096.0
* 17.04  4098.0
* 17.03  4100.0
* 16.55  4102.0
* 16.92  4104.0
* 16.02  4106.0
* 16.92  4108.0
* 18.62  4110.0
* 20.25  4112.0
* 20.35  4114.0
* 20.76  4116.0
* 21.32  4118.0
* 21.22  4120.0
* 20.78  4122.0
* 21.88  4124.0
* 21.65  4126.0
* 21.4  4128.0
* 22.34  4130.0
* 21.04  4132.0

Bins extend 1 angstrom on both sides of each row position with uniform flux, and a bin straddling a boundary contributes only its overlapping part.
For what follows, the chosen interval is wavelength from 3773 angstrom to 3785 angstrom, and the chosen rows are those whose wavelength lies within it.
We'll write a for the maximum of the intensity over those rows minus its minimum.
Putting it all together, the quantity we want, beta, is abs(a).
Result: 4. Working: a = 4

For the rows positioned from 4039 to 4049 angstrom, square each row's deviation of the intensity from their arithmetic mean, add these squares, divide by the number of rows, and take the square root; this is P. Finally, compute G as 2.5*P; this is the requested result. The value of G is 2.8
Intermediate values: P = 1.1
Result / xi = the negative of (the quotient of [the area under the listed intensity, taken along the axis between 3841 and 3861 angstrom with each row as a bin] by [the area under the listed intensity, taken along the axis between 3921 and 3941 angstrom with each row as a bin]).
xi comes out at -1.11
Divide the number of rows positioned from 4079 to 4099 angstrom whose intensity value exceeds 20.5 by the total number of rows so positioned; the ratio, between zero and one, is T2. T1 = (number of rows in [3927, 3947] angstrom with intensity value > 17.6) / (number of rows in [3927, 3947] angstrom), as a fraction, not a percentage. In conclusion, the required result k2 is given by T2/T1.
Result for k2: 1.25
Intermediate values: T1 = 0.40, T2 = 0.50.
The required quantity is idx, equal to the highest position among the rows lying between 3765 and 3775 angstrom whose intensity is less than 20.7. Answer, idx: 3774.0 angstrom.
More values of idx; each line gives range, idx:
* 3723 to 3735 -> 3734.0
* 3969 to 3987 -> 3986.0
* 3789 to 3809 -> 3808.0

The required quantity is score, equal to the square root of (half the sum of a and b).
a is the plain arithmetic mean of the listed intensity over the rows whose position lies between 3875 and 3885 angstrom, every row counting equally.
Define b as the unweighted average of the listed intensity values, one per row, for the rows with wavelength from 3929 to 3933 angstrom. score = 4.19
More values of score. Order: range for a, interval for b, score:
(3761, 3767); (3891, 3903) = 4.02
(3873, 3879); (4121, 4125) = 4.82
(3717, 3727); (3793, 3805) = 4.17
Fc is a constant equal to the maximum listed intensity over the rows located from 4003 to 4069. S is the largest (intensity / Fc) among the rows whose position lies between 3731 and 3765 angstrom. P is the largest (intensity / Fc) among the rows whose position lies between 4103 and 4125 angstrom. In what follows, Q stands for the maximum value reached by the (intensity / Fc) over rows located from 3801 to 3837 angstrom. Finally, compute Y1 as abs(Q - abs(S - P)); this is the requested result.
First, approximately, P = 0.86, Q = 0.72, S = 0.6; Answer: 0.47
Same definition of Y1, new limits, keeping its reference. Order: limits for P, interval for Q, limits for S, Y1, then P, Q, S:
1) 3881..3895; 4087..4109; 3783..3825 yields 0.77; 0.67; 0.82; 0.7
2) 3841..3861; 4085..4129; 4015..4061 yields 0.71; 0.86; 0.86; 1.0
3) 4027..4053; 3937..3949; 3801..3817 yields 0.54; 1.00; 0.82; 0.7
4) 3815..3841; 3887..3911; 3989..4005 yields 0.58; 0.70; 0.79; 0.9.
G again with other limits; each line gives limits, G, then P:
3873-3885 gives 10.0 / 4.0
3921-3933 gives 6.1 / 2.4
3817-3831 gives 5.4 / 2.2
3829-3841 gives 2.8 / 1.1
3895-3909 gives 2.3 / 0.9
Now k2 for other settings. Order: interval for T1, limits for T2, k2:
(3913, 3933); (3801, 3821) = 0.00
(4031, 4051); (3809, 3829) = 0.00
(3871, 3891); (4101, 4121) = 0.60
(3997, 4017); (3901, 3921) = 0.40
